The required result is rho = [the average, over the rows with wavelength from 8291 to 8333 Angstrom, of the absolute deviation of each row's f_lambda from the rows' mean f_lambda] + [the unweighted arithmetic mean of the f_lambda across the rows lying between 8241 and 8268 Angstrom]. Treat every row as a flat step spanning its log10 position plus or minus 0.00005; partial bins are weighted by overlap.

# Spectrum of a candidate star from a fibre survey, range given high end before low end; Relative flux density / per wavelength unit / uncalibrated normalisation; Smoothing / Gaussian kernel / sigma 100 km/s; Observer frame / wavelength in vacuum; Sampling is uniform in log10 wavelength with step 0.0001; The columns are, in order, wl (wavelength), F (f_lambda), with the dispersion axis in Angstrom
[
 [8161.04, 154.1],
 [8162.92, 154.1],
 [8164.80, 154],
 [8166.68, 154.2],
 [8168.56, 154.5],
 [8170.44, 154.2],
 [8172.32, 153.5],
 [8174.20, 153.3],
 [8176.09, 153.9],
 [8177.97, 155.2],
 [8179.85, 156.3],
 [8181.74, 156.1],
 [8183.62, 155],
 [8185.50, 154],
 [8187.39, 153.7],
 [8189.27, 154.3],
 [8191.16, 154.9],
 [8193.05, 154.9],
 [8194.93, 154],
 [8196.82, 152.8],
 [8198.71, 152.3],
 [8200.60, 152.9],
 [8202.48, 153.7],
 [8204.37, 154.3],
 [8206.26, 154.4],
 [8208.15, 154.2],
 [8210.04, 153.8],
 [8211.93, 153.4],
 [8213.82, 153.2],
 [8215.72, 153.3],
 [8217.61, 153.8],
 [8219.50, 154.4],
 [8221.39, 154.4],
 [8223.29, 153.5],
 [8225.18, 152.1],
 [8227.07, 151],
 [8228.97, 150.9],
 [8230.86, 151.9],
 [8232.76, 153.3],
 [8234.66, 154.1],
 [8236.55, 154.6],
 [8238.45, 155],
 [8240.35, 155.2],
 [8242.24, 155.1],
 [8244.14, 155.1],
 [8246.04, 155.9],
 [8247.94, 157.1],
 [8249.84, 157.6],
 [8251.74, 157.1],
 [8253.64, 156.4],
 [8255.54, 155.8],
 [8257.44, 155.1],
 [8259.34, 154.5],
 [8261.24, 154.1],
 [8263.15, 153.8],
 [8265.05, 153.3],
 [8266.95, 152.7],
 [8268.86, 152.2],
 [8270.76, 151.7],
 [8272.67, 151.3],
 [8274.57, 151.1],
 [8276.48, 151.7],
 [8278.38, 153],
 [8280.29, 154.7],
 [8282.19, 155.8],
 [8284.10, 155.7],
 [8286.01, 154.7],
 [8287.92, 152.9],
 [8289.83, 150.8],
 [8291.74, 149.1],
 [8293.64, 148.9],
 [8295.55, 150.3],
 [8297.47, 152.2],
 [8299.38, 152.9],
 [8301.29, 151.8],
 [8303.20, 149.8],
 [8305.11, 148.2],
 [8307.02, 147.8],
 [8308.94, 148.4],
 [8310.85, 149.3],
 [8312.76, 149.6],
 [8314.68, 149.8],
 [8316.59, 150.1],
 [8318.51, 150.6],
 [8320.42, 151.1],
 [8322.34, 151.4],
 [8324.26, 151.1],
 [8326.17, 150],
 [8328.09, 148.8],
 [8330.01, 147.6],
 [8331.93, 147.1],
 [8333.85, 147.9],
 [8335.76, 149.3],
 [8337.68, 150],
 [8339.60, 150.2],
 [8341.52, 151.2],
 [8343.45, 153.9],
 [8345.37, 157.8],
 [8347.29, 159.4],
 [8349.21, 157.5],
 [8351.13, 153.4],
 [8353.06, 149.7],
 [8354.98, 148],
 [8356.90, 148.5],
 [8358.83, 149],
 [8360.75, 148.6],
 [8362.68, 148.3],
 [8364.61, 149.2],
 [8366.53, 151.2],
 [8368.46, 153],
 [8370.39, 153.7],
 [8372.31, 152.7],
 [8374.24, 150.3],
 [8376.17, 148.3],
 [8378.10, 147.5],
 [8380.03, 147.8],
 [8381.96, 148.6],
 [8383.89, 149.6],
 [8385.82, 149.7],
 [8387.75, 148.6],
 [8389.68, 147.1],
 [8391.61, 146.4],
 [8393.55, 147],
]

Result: 156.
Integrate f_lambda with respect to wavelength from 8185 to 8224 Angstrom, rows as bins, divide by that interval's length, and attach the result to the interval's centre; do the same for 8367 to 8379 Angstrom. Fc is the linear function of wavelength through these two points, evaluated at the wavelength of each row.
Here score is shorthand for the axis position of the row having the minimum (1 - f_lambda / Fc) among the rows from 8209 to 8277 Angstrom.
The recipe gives 8249.84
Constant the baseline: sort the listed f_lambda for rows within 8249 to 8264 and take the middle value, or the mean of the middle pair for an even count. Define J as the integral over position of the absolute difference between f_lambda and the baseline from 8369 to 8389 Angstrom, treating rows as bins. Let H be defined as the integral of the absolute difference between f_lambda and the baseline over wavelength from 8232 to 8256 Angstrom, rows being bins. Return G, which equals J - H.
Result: 91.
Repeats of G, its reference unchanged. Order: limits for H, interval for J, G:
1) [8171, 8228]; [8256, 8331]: 204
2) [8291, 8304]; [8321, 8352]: 89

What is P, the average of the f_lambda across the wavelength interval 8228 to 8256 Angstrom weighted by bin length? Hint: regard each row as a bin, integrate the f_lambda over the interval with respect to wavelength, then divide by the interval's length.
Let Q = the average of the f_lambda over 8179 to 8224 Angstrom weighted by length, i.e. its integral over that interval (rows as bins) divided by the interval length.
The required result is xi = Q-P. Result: -1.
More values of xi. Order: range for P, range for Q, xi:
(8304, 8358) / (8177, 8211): 4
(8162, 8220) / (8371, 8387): -5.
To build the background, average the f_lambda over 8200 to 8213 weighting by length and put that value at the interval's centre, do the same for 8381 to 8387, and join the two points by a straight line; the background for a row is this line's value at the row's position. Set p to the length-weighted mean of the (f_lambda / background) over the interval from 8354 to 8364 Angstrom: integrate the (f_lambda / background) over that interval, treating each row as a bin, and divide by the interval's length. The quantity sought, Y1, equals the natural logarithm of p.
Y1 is -0.010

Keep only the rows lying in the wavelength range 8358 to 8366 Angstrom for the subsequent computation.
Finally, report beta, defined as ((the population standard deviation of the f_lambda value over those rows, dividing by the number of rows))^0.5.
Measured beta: 0.59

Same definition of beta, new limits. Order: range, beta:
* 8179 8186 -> 0.96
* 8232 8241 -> 0.83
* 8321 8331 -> 1.19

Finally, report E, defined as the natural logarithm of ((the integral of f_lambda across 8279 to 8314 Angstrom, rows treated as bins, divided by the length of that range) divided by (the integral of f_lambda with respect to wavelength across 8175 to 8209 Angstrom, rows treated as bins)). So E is -3.55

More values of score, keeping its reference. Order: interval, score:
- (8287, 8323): 8299.38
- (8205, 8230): 8221.39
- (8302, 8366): 8347.29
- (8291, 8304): 8299.38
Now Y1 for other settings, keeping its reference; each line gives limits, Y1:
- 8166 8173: -0.005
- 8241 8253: 0.022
